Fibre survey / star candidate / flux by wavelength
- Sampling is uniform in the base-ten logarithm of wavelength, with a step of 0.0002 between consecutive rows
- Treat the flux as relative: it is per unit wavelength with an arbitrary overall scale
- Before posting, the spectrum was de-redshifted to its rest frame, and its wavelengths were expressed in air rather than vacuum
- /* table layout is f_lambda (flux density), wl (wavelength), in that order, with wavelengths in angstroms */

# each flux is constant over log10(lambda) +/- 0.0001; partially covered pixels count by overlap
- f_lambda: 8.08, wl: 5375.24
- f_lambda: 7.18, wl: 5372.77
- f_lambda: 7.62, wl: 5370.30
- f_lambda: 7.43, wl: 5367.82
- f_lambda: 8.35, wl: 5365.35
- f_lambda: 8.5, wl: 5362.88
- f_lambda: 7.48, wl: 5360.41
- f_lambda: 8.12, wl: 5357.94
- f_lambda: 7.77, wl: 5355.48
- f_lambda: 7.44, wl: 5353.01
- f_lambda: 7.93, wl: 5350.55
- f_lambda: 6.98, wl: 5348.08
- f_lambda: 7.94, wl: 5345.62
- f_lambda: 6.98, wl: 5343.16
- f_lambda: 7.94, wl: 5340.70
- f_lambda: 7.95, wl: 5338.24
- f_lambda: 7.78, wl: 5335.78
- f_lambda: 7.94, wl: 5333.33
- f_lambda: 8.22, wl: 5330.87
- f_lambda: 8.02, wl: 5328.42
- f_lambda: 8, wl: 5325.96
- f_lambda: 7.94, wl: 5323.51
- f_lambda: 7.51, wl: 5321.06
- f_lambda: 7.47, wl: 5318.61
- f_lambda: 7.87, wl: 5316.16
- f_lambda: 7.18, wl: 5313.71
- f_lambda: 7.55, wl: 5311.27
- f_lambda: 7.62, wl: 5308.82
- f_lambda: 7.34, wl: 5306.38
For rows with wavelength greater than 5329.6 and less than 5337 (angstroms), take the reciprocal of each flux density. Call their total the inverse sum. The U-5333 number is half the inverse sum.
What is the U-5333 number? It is 0.188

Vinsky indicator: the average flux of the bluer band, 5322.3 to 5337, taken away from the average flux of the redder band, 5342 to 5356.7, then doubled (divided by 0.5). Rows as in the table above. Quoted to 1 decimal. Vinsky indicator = -1.0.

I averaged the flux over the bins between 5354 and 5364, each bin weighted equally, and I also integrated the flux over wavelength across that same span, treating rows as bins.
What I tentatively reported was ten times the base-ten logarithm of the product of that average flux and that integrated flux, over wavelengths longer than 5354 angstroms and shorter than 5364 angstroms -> 28.0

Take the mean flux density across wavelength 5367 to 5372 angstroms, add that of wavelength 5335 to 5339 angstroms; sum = 15.4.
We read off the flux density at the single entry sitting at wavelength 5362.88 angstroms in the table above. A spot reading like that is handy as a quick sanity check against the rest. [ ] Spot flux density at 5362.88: 8.5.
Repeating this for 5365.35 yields 8.35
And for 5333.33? 7.94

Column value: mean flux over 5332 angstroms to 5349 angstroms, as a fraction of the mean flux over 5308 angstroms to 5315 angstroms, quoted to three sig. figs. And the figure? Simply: 1.03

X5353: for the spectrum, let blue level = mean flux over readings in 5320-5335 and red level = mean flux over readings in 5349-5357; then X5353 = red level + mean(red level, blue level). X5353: 15.5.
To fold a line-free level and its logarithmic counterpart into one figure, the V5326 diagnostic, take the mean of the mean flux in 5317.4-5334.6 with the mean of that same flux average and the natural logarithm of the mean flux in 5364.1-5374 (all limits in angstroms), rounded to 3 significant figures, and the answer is 6.41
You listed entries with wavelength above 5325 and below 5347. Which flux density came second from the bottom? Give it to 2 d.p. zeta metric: 7.78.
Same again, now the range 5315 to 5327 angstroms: 7.51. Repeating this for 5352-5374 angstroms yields 7.43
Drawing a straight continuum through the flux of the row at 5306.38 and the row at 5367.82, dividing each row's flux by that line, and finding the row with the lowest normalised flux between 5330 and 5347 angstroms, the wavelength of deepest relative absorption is 5343.16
